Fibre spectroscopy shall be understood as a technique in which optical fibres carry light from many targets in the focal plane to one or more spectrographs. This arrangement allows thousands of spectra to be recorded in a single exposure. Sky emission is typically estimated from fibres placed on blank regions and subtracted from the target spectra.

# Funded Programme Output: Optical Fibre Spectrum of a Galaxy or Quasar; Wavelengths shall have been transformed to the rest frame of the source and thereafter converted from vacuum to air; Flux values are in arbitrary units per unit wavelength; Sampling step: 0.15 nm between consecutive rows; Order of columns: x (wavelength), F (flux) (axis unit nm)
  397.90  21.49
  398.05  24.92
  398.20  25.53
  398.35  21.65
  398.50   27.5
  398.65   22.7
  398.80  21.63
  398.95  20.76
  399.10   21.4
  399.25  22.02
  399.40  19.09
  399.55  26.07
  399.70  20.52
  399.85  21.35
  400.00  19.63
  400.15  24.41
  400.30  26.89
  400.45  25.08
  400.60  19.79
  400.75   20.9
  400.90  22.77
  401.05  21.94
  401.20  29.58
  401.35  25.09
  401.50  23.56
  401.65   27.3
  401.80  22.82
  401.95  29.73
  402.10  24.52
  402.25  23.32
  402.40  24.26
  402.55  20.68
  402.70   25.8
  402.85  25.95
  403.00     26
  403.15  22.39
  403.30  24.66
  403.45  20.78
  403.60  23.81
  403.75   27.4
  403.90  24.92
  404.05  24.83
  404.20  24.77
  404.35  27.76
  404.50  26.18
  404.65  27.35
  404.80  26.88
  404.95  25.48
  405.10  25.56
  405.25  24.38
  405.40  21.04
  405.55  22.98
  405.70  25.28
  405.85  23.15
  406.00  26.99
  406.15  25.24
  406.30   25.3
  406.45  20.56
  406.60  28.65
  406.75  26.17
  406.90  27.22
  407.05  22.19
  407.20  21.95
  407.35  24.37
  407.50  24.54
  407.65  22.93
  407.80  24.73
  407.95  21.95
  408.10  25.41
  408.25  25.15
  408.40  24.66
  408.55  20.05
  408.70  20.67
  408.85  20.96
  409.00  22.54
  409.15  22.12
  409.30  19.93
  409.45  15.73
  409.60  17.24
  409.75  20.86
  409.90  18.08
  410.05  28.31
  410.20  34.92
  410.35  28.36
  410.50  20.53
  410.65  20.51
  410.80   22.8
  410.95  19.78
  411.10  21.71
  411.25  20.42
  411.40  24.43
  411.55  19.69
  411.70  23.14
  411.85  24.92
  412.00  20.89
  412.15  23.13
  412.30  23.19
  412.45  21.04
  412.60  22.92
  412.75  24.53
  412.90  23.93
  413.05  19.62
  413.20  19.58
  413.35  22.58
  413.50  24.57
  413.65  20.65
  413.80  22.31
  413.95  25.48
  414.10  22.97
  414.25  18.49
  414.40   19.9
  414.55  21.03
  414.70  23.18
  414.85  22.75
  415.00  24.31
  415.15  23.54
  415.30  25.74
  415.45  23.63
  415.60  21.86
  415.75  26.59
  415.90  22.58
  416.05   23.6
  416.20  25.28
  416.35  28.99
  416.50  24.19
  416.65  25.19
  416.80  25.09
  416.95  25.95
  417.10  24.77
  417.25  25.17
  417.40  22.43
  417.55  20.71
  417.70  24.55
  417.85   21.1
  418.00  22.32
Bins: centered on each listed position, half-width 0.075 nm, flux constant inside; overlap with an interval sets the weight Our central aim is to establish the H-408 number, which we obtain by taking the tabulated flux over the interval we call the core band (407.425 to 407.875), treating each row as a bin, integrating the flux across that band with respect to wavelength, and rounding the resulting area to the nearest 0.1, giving 10.8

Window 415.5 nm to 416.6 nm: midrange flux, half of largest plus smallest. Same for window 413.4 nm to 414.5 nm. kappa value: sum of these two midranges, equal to 47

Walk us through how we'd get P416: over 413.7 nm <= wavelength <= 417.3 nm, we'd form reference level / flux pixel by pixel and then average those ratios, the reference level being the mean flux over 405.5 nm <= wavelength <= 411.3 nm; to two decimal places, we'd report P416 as 0.98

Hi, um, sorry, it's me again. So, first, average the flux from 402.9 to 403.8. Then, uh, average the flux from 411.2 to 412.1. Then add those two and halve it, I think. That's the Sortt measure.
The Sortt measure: 23.2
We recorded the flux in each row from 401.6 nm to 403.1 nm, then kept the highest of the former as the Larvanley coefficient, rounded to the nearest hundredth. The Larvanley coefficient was 29.73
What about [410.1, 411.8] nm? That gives 34.92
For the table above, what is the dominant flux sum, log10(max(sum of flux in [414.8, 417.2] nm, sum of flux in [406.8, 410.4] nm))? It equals 2.74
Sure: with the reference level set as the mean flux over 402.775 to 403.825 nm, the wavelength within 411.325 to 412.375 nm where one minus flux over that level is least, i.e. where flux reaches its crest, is 411.85 nm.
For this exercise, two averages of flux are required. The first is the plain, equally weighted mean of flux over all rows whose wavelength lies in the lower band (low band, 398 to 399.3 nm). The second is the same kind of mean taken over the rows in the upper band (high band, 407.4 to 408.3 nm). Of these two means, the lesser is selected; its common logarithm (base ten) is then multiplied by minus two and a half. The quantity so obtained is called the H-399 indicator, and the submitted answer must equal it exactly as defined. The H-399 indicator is -3.41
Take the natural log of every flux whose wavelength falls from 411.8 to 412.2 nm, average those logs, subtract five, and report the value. -1.87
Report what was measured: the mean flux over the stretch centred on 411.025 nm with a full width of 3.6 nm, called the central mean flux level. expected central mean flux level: 22.4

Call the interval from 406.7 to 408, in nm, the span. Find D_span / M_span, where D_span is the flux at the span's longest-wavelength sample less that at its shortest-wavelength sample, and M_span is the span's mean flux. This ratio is -0.18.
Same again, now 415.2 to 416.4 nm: 0.13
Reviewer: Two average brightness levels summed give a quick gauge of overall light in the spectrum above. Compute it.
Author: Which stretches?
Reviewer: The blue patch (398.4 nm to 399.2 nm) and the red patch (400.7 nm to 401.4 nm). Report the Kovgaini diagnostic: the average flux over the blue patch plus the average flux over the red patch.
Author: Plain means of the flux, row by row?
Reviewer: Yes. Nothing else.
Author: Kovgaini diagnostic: 46.9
